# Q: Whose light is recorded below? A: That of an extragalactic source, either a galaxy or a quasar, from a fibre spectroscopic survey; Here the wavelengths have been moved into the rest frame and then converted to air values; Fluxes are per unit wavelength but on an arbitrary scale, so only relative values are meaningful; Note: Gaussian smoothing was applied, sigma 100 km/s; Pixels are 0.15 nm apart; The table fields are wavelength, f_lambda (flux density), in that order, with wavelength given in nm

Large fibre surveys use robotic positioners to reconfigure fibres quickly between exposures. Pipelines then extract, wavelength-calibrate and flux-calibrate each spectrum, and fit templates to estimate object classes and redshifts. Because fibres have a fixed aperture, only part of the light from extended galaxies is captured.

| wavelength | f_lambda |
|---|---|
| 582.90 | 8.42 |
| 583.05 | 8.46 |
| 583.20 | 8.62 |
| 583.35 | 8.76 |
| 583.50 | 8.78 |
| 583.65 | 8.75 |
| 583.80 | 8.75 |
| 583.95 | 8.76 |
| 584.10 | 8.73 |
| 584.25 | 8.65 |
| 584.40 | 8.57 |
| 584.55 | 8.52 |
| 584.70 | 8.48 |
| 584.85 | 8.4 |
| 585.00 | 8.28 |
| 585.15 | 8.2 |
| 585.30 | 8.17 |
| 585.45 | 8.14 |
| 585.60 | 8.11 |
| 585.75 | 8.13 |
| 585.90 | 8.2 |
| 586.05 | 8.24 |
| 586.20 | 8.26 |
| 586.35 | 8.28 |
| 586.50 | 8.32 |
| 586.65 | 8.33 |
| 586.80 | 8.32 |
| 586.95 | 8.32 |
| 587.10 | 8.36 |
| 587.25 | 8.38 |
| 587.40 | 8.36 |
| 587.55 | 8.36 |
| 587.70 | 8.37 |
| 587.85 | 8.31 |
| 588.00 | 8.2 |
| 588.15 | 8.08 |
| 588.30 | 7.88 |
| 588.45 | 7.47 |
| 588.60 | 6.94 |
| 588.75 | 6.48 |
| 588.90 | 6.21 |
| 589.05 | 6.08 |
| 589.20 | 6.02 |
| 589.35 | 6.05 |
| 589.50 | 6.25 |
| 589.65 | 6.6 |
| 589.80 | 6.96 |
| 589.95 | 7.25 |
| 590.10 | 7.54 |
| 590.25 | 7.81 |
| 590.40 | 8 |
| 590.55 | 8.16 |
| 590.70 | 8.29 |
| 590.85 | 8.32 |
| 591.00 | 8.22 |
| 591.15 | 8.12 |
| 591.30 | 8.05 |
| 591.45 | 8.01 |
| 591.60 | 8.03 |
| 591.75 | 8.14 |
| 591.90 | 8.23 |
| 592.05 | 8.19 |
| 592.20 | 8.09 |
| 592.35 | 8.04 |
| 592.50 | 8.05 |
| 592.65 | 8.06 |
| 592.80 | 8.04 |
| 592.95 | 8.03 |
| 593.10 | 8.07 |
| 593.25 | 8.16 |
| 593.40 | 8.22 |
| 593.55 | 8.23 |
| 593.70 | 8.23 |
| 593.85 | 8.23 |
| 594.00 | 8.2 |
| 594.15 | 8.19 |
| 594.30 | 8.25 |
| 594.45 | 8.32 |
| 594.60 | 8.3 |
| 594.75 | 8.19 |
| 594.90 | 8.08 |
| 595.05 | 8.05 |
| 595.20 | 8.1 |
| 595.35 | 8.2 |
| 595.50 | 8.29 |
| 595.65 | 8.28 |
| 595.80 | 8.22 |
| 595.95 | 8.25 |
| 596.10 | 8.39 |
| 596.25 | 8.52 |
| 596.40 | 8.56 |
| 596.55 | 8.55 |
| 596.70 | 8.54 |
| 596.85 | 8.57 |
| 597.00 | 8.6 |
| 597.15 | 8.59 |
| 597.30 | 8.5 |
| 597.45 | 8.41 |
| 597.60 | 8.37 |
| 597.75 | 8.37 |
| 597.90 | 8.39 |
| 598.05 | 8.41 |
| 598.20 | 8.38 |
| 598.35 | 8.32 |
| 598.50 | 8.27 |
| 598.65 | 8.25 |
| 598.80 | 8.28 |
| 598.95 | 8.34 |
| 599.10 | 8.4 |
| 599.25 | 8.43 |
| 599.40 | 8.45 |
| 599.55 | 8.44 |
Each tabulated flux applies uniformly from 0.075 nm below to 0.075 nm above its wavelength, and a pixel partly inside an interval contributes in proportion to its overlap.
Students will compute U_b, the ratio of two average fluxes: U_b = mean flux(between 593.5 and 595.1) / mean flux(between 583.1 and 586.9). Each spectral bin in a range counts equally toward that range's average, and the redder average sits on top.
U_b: 0.97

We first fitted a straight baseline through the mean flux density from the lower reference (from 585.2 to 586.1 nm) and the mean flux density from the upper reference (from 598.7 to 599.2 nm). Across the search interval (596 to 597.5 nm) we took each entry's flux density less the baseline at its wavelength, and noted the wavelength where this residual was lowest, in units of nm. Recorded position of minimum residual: 596.10 nm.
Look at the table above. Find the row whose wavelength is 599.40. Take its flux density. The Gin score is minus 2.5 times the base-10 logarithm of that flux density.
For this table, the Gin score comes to -2.32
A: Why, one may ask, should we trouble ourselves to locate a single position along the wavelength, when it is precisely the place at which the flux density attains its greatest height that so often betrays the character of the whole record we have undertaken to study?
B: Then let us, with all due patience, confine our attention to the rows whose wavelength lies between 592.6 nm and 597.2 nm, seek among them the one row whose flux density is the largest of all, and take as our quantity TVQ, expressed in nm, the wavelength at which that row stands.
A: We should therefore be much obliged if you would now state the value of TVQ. 597.00 nm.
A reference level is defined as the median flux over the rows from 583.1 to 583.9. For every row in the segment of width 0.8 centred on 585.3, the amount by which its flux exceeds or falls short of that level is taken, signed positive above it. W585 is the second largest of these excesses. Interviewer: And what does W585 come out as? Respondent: -0.55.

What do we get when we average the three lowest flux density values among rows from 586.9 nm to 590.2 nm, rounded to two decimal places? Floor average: 6.05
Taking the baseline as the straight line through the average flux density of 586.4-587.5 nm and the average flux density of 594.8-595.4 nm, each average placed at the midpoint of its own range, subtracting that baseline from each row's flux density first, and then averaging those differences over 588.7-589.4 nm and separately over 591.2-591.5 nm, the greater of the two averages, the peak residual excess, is -0.18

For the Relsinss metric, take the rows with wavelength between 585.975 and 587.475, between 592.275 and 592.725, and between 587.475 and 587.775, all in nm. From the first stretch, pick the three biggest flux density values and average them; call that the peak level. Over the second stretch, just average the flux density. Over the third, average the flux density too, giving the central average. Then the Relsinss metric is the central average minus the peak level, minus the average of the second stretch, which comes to -8.1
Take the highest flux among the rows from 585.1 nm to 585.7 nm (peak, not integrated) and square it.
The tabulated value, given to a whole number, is 67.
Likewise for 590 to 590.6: 67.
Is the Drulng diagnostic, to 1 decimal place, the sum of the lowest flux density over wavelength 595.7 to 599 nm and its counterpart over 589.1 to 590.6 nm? 14.2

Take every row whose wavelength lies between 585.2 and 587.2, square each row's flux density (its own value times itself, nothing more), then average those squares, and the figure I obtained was 68.0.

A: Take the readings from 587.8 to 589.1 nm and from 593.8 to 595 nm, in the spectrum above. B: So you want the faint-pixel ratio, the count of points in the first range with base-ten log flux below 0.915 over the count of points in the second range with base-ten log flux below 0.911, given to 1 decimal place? 8.0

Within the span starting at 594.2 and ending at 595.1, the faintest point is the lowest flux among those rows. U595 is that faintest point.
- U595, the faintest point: 8.05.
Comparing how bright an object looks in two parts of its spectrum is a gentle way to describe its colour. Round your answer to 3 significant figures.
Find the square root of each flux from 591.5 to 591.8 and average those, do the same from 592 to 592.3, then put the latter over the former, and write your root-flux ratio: 1.00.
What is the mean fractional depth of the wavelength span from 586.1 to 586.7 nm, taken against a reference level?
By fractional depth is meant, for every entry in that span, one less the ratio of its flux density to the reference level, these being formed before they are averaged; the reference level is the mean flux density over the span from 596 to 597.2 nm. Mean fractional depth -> 0.028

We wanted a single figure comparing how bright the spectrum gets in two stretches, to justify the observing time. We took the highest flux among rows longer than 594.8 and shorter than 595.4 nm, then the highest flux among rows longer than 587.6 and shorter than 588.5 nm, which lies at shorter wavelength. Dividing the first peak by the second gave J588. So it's 0.98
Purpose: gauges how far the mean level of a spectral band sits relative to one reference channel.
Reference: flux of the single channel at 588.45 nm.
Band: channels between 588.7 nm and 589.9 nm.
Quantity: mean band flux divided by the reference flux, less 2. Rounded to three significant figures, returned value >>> -1.15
